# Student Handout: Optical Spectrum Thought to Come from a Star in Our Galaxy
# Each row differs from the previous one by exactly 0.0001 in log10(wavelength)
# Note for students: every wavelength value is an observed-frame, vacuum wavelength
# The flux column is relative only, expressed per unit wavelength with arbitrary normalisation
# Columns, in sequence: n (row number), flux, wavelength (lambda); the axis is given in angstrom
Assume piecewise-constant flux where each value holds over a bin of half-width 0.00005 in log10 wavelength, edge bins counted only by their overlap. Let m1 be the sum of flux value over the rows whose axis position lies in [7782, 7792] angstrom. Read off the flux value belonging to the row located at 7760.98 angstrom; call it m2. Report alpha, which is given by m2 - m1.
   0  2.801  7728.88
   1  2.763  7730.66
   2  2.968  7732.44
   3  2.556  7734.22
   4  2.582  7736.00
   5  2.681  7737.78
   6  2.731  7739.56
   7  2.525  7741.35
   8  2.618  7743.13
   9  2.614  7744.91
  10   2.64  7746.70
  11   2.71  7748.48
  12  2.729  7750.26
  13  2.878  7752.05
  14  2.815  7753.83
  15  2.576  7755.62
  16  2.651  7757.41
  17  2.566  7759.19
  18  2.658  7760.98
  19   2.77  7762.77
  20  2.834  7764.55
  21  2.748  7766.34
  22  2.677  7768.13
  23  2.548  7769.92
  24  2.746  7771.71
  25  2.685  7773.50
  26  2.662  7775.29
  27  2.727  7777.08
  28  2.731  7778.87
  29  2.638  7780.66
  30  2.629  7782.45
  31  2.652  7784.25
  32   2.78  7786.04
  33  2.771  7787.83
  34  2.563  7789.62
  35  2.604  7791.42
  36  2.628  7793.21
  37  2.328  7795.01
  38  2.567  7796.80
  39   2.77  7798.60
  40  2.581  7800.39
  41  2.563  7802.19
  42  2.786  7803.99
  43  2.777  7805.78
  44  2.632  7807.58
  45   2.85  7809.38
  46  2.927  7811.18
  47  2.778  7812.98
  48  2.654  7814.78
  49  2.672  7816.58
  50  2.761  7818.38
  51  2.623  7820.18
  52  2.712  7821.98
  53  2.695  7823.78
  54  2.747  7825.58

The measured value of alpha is -13.3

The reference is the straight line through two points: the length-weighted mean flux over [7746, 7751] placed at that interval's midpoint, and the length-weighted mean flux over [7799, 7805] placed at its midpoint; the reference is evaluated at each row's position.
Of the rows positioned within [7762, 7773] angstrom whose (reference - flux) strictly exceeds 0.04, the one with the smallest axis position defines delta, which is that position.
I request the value 7769.92 angstrom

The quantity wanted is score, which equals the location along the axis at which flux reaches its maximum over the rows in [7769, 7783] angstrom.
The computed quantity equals 7771.71 angstrom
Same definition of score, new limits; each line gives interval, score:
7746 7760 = 7752.05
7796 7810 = 7809.38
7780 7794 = 7786.04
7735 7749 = 7739.56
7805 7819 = 7811.18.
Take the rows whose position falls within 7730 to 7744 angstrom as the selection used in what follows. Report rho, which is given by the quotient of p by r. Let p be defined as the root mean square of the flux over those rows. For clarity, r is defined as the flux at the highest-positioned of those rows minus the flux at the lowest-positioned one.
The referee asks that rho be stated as -18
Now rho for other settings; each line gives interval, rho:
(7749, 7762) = -38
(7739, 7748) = -29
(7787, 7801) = -14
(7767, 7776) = -178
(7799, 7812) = 8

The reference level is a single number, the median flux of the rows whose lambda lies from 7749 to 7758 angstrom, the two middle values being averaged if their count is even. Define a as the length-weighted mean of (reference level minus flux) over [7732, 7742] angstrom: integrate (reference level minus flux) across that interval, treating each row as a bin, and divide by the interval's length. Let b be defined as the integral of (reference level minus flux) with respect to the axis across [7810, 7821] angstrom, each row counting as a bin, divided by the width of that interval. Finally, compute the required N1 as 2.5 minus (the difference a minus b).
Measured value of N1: 2.42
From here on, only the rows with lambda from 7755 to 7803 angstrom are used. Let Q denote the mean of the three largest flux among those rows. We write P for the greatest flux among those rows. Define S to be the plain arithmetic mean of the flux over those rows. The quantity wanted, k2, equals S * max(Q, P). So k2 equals 7.5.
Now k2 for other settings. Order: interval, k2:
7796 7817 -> 7.9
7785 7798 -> 7.2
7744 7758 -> 7.8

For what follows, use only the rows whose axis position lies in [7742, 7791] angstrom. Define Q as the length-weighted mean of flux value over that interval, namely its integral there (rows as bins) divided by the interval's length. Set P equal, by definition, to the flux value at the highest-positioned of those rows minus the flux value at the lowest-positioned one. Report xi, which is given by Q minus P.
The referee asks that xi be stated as 2.74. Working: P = -0.1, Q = 2.69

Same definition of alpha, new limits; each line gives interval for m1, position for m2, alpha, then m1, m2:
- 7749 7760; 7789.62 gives -13.7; 16.2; 2.563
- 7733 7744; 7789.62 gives -13.1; 15.7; 2.563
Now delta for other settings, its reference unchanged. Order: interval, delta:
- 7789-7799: 7789.62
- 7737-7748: 7741.35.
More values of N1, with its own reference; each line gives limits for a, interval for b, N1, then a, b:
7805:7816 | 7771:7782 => 2.57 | -0.038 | 0.03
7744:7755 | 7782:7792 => 2.56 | 0.002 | 0.06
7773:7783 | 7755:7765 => 2.51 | 0.049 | 0.06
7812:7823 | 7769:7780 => 2.52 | 0.027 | 0.05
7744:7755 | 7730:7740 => 2.52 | 0.002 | 0.02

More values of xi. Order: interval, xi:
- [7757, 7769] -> 2.68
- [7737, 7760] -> 2.79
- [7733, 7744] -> 2.56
